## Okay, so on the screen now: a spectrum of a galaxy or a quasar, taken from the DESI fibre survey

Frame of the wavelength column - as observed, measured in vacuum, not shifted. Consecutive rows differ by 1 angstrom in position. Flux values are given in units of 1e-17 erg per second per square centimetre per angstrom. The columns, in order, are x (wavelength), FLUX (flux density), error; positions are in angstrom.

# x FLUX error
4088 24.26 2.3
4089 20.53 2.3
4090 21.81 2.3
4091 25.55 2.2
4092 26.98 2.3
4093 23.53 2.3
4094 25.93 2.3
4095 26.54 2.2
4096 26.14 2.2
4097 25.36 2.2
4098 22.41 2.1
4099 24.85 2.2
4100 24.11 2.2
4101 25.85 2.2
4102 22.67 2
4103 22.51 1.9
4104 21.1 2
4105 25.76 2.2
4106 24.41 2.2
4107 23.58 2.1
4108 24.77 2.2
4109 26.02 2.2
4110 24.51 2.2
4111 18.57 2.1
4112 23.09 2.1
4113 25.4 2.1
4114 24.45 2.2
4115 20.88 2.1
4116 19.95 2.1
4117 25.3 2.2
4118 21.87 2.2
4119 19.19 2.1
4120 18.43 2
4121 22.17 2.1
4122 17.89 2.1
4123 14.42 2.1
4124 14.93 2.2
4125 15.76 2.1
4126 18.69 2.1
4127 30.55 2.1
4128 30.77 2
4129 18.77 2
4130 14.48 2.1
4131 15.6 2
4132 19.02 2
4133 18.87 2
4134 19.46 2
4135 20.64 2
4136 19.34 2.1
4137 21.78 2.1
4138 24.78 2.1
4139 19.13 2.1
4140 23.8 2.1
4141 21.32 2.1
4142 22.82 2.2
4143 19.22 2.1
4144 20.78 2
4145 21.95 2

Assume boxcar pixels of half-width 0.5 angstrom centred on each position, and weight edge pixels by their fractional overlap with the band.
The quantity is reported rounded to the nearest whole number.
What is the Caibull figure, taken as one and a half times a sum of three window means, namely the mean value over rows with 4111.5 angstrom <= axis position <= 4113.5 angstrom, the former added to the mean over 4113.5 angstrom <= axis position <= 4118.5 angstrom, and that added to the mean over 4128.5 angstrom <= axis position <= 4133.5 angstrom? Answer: 96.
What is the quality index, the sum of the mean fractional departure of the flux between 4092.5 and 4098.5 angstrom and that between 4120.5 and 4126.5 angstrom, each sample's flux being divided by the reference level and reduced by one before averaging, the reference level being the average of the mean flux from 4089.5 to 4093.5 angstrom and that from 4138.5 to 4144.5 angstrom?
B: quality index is -0.15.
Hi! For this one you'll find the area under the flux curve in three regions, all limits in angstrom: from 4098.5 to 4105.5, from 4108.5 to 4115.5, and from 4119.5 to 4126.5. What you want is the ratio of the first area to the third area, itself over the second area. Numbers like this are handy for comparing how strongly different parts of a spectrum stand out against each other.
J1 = 0.0084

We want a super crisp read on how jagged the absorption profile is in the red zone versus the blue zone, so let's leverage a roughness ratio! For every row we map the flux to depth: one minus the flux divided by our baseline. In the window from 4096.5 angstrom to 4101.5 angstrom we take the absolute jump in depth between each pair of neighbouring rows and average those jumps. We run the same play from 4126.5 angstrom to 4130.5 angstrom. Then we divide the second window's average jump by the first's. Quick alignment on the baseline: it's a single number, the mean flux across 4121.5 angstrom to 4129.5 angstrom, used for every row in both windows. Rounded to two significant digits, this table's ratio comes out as 2.8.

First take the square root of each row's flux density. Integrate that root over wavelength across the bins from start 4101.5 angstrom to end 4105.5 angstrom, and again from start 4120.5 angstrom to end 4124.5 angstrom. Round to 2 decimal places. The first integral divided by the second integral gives 1.16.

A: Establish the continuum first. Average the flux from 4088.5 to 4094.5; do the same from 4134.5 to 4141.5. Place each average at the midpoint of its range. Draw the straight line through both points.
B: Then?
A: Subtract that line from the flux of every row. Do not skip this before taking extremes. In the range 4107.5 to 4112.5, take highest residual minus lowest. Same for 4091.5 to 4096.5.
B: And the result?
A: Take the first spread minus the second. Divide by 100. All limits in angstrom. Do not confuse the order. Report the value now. 0.039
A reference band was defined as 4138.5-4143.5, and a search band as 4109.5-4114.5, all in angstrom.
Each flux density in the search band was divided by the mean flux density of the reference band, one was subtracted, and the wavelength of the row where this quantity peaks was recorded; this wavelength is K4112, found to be 4113 angstrom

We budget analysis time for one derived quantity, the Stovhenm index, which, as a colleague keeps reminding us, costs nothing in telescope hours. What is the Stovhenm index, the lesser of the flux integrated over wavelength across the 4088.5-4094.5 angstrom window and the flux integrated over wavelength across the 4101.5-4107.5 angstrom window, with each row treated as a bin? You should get 140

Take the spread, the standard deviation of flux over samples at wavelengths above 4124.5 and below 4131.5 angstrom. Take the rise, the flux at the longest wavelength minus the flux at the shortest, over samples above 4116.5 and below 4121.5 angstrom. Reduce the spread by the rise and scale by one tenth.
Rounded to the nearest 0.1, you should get 1.0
